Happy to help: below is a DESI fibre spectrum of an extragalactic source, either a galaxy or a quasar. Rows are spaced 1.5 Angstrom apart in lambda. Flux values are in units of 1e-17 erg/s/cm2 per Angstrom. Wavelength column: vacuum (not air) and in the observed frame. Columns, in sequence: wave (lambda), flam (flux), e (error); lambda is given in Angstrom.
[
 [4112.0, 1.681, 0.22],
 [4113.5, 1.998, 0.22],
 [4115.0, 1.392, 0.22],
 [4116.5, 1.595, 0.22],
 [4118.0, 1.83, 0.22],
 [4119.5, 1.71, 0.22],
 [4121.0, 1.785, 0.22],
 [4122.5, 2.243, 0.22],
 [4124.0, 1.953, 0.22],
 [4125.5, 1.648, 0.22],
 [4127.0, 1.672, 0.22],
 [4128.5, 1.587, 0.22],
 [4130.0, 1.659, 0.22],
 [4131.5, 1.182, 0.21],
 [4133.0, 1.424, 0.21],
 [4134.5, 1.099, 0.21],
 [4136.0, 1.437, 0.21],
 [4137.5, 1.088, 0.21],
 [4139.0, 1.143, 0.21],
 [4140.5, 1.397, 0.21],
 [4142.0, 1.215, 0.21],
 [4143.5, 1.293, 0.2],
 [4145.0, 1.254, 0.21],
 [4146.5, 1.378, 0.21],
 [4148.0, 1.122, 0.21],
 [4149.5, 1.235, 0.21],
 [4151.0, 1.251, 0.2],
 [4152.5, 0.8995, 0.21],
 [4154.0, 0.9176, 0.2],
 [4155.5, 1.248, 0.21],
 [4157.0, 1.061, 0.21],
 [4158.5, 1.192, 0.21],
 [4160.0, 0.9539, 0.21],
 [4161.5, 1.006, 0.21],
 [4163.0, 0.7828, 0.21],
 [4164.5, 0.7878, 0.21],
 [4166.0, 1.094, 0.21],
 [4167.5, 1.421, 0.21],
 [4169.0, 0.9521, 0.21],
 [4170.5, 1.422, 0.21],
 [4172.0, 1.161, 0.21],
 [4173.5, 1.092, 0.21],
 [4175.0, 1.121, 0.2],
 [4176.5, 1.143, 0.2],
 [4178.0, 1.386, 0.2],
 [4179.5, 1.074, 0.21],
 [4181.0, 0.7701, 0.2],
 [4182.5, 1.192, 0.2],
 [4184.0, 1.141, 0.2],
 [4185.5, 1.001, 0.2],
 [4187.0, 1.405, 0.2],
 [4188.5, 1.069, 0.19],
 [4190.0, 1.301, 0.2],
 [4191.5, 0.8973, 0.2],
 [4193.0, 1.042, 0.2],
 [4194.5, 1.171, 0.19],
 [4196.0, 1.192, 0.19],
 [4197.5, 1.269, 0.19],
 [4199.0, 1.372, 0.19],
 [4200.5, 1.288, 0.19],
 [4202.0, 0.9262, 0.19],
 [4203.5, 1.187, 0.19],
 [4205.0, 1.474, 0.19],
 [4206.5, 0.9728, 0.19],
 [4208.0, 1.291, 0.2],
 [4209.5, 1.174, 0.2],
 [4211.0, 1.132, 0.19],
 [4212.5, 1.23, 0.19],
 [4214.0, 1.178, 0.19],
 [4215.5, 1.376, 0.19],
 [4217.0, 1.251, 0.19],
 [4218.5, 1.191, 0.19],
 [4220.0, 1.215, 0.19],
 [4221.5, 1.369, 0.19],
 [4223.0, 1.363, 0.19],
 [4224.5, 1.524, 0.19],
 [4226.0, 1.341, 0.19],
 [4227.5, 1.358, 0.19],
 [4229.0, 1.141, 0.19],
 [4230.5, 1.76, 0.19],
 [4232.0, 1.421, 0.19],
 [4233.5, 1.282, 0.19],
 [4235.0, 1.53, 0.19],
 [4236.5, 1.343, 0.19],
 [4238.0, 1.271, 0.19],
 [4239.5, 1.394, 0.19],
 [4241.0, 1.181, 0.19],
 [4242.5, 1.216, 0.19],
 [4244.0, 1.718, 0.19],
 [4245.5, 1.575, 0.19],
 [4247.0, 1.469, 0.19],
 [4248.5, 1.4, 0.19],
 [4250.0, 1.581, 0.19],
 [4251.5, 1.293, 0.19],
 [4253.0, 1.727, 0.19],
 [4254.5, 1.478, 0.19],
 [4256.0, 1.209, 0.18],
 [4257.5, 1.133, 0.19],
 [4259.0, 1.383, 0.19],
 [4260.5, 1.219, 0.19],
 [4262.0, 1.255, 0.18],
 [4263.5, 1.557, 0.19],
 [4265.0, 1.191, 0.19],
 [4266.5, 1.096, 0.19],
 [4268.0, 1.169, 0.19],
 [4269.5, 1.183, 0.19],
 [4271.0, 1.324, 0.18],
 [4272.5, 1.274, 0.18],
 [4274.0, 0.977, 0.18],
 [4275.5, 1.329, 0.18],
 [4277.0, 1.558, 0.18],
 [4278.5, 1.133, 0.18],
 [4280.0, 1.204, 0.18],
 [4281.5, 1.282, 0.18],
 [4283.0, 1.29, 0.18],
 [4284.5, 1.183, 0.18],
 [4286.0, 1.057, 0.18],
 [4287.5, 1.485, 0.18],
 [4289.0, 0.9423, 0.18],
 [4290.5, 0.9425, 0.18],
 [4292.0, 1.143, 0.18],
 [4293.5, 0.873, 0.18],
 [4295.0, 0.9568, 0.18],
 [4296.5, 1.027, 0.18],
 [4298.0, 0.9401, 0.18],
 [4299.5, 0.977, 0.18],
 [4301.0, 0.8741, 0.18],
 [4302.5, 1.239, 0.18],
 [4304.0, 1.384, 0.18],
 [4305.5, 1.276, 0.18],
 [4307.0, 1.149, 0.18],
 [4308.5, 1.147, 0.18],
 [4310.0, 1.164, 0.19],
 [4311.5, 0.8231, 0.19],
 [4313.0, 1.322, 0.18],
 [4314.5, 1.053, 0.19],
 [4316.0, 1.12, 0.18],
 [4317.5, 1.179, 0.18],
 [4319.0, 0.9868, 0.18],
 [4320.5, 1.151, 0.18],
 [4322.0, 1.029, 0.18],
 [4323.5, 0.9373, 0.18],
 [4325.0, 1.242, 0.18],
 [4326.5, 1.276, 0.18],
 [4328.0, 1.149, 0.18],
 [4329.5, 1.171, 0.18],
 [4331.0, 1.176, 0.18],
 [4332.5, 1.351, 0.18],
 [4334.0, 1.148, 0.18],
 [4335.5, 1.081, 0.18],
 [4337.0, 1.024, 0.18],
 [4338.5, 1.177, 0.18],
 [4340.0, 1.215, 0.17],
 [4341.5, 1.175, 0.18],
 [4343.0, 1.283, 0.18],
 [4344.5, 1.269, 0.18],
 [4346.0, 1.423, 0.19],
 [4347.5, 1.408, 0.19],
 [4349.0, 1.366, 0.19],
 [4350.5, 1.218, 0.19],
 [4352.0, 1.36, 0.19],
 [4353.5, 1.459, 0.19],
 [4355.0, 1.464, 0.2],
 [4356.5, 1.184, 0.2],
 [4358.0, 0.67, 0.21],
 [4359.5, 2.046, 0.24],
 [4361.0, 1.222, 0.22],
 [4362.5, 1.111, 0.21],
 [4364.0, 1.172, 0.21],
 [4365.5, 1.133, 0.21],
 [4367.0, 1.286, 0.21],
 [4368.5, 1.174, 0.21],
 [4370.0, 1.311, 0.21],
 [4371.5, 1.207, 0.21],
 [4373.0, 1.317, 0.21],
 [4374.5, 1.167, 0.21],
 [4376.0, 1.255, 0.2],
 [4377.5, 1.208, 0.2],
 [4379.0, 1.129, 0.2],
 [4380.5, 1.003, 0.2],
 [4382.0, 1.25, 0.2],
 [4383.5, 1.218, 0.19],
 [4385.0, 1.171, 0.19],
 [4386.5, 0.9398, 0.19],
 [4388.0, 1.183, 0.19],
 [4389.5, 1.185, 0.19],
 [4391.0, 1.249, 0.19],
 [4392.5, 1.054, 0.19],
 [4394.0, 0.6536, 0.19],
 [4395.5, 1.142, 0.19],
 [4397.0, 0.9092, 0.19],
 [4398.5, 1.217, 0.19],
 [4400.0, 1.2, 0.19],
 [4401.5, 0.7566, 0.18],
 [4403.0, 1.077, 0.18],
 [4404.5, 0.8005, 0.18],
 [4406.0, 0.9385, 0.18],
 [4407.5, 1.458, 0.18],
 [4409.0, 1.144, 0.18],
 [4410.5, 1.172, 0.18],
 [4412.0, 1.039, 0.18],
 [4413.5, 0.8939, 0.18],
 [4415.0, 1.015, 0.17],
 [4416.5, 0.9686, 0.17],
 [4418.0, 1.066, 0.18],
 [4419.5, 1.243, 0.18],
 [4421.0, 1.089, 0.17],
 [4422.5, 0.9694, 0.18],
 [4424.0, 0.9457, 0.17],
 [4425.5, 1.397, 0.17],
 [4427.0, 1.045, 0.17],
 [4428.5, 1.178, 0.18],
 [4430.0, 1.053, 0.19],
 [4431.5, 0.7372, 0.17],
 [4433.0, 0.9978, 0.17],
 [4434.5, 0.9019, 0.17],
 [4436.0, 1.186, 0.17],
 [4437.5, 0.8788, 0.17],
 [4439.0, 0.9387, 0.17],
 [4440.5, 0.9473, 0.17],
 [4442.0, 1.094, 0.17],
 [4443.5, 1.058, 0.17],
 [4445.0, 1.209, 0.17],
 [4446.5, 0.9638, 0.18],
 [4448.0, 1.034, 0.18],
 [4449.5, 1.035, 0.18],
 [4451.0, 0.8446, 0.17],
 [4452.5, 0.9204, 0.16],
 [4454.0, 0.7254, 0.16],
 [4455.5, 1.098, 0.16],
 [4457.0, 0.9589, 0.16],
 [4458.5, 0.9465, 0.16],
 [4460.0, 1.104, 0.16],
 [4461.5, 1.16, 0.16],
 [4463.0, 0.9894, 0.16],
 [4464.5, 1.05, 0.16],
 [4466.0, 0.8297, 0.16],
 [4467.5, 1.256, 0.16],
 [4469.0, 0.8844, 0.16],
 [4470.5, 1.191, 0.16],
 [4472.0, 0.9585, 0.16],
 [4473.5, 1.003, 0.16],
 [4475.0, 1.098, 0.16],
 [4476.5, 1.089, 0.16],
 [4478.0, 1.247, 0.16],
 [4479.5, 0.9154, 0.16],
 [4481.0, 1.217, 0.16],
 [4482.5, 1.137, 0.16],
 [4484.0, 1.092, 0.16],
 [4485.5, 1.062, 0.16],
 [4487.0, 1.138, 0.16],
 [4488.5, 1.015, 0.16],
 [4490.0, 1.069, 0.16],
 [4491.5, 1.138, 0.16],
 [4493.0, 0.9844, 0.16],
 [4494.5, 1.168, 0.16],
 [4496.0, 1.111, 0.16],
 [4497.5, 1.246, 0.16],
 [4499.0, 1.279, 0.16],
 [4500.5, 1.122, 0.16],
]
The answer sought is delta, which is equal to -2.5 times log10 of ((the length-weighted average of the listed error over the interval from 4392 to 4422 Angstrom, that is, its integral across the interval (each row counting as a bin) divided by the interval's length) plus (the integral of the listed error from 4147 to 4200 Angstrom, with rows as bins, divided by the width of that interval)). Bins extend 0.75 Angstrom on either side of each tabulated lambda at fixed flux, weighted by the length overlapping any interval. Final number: 1.037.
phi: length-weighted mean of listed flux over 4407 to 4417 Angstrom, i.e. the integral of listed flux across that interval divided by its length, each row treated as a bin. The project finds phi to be 1.09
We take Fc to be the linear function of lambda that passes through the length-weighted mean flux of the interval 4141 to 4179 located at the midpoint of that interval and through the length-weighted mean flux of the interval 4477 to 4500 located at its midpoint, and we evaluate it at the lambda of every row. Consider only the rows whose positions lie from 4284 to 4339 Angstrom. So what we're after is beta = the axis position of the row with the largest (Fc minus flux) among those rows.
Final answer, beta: 4311.5 Angstrom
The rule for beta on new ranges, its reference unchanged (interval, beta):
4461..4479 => 4466.0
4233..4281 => 4274.0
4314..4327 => 4323.5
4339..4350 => 4341.5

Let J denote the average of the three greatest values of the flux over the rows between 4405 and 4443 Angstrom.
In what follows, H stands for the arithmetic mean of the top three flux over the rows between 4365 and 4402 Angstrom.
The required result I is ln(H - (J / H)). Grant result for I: -1.36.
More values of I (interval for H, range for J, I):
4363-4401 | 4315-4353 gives -1.46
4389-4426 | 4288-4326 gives -0.92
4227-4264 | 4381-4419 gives -0.03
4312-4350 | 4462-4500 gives -0.70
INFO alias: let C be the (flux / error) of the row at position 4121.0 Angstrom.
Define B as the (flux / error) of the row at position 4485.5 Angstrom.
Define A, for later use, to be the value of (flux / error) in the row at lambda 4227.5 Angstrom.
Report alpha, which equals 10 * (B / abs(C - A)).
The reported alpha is 69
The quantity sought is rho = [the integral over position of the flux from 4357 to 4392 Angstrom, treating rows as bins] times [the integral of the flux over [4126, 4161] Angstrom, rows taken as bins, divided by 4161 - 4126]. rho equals 52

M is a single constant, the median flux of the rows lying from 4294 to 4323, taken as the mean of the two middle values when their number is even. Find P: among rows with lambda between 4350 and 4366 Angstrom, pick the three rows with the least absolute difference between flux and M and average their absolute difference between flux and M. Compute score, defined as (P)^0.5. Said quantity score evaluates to 0.16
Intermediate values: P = 0.025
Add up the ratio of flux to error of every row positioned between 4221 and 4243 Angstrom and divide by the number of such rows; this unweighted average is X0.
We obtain 7.2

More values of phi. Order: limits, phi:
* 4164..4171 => 1.14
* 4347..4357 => 1.35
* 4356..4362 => 1.28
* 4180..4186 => 1.03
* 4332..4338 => 1.14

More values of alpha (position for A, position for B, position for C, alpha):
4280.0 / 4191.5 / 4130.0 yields 53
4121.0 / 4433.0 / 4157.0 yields 19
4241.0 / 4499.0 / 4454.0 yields 48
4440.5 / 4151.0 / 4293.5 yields 87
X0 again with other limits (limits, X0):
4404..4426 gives 6.1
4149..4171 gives 5.2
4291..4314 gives 6.0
